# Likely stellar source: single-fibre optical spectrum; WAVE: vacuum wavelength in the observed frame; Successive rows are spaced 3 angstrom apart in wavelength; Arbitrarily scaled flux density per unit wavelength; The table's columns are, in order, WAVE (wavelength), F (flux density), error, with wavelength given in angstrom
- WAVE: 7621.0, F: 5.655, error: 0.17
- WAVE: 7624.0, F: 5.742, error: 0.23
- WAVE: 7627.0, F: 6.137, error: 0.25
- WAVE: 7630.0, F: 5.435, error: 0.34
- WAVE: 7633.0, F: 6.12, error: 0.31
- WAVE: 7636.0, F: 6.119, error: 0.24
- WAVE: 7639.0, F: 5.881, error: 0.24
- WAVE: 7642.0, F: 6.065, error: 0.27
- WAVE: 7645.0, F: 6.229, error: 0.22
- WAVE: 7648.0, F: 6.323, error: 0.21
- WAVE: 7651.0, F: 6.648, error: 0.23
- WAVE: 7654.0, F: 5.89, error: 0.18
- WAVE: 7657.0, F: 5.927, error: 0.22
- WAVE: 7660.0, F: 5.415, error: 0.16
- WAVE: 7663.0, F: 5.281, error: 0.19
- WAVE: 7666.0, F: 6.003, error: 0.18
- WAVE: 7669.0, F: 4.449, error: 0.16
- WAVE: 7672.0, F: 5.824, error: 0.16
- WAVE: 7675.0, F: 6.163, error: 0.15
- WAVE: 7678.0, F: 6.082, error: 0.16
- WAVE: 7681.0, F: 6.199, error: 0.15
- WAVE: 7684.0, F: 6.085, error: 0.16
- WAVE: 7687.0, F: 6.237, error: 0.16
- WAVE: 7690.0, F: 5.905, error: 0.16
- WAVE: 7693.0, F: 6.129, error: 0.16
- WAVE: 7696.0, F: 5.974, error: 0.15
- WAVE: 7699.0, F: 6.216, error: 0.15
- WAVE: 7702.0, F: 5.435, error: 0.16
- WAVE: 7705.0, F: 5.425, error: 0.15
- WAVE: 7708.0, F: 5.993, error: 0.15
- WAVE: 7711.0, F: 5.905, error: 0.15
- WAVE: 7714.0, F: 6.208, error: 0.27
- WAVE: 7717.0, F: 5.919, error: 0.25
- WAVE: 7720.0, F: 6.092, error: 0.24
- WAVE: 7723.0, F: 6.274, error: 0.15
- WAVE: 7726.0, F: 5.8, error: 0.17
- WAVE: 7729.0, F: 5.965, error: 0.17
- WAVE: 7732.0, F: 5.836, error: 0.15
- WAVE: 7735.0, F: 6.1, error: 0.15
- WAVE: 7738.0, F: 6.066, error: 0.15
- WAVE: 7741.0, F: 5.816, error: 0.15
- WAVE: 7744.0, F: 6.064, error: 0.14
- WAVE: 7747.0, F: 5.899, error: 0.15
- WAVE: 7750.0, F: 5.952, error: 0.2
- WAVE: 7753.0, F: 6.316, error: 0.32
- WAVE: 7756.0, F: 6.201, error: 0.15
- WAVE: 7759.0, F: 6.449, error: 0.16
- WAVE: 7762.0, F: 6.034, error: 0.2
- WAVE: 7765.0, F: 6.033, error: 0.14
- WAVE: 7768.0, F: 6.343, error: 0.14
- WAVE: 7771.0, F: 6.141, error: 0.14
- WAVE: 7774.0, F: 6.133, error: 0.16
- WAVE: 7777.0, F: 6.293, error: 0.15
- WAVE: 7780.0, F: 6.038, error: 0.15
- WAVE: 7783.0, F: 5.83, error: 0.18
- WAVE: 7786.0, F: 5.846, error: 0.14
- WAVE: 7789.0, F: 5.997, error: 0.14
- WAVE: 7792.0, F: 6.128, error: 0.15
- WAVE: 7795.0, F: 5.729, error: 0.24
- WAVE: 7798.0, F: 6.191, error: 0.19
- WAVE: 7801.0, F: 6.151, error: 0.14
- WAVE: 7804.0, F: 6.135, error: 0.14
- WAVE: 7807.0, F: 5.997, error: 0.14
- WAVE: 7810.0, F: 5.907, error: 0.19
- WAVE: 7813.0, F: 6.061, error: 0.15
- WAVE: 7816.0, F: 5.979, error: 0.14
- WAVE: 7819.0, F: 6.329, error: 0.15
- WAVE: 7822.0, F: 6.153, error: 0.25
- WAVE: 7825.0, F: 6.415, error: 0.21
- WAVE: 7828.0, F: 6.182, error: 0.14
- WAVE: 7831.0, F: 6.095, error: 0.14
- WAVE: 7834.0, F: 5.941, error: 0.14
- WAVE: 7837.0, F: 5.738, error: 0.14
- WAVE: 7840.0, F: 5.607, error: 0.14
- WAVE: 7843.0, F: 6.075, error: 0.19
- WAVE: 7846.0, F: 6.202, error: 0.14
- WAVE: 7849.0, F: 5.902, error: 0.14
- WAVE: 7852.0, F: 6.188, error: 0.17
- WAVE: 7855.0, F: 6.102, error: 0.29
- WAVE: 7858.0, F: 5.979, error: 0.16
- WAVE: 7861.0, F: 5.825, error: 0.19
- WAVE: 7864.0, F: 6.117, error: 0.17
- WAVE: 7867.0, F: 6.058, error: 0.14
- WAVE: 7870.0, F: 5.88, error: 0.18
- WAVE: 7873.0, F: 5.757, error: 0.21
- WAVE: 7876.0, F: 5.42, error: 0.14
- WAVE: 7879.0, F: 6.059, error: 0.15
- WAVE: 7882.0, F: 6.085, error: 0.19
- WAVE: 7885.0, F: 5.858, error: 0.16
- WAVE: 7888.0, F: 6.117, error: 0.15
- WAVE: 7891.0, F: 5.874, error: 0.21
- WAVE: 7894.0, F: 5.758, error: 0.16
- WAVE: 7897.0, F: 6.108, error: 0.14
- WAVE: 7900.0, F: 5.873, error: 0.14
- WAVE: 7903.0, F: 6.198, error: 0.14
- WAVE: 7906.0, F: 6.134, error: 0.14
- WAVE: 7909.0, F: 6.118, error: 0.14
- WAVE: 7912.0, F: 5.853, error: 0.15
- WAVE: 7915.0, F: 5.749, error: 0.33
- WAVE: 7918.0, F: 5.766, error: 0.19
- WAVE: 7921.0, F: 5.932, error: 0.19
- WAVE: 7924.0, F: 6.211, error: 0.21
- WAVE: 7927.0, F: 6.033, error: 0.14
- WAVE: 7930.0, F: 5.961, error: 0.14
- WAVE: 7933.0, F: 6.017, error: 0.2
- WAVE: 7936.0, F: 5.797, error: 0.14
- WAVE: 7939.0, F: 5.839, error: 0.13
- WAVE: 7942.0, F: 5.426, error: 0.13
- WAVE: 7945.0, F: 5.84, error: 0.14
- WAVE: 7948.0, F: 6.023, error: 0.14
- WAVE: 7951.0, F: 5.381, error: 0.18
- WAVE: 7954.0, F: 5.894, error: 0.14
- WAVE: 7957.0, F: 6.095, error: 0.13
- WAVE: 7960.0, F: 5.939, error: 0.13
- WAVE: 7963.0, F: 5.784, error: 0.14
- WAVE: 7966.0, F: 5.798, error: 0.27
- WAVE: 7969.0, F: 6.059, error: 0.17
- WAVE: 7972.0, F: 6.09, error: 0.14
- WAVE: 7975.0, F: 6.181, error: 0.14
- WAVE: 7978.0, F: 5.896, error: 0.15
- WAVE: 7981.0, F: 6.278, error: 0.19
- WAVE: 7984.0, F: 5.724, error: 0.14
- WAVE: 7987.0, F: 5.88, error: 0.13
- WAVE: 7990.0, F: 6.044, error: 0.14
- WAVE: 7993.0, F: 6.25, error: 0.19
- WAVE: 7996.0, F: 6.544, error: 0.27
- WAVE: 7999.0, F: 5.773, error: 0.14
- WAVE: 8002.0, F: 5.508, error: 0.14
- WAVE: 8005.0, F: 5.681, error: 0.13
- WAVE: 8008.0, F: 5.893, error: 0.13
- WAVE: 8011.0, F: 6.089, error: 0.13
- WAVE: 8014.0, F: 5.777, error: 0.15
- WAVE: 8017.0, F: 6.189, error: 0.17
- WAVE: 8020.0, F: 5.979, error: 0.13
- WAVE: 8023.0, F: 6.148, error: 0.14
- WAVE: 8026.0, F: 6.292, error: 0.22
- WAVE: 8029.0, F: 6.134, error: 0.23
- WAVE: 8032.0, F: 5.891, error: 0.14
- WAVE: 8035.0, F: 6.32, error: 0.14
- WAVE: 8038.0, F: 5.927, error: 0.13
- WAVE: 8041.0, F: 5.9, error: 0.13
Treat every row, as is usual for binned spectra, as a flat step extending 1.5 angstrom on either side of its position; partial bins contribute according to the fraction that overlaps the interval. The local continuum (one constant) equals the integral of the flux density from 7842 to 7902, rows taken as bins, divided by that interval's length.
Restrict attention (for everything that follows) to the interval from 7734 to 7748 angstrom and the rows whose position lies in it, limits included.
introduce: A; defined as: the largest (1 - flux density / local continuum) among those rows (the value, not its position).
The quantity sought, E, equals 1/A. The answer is 41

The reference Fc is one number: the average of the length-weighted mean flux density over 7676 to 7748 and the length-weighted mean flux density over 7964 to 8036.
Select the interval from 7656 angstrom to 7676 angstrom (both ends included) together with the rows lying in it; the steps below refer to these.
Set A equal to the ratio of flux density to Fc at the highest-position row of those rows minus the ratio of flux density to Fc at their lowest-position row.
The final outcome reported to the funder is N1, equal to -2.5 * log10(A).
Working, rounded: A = 0.04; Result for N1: 3.5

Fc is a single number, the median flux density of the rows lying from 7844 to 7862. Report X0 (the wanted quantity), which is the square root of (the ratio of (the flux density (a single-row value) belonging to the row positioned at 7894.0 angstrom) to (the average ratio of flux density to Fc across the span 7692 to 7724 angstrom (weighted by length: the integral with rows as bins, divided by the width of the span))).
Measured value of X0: 2.42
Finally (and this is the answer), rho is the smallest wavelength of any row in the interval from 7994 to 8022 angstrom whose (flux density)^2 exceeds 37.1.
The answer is 7996.0 angstrom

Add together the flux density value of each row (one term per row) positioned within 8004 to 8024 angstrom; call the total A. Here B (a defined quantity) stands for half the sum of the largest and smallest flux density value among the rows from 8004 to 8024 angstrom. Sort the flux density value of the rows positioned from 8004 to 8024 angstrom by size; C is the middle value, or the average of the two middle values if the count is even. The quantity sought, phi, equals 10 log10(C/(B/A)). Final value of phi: 16.2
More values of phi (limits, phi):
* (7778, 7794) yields 14.8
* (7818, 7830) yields 14.0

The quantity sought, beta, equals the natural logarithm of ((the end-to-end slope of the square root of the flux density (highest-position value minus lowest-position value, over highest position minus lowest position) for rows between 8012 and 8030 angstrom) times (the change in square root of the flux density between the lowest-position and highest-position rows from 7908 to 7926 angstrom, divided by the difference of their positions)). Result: -12.0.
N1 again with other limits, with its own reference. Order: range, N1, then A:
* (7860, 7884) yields 3.4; 0.04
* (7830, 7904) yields 4.4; 0.02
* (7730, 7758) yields 3.0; 0.06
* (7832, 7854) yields 3.5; 0.04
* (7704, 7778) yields 2.1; 0.14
